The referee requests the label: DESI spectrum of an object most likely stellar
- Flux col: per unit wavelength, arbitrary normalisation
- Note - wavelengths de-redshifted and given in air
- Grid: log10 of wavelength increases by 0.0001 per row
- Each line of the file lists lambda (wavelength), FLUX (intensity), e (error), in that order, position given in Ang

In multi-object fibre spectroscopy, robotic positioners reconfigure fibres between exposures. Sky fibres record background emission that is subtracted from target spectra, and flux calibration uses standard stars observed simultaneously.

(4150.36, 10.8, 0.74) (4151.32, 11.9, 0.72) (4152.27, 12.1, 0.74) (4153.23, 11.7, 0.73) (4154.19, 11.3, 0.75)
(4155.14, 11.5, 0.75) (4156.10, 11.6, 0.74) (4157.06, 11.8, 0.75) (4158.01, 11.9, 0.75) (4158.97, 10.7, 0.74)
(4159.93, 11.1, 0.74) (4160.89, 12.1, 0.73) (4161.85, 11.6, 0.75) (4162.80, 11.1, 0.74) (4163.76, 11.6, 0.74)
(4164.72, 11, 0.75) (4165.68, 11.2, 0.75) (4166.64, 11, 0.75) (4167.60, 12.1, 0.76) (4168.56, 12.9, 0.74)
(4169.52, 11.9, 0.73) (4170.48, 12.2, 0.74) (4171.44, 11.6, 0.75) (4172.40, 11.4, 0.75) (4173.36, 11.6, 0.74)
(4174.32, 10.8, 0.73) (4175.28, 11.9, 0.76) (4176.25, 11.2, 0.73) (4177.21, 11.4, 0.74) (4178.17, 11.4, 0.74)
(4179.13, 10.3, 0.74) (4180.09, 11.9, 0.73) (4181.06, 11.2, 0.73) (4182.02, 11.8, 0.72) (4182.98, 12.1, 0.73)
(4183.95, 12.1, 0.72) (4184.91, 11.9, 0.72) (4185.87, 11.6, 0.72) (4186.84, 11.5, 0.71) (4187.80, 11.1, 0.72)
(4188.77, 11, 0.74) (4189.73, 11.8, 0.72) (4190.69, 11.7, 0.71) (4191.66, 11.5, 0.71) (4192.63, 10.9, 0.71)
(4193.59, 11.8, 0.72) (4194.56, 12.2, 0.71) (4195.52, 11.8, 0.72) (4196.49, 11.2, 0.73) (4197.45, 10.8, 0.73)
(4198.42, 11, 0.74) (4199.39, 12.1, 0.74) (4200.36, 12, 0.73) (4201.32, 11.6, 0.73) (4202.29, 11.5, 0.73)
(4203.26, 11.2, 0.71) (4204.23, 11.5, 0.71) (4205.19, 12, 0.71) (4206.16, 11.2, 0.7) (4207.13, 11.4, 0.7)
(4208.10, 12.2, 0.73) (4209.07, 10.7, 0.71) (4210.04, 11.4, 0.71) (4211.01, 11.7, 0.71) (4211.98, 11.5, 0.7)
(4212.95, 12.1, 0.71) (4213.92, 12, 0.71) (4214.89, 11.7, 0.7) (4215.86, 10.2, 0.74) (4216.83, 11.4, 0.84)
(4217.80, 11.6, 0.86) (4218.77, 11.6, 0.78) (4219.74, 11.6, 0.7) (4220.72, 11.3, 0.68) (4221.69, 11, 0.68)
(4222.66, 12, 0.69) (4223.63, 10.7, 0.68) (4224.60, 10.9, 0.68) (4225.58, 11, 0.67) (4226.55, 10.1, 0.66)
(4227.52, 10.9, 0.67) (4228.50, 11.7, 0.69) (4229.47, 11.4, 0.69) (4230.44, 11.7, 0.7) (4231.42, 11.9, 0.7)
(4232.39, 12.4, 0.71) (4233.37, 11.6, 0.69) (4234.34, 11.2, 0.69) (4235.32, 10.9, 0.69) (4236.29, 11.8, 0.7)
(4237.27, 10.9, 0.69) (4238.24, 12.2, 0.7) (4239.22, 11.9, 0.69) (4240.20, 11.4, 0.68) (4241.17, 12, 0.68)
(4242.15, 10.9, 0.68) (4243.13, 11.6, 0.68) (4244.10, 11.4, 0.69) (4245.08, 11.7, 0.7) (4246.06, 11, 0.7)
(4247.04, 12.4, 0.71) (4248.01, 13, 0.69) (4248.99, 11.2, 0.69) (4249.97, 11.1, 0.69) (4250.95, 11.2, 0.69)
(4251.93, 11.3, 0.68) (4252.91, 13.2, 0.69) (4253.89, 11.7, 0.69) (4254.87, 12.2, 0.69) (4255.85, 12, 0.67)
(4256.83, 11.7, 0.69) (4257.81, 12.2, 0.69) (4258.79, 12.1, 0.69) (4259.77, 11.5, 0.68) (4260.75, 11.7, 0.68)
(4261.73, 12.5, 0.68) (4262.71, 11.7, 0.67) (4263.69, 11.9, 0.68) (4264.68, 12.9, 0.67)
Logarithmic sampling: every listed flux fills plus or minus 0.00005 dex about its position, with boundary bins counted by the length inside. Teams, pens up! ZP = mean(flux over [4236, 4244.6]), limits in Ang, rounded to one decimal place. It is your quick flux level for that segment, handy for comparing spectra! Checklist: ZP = 11.6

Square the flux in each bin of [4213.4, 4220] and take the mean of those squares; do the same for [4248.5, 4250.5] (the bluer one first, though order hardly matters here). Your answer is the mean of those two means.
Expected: 128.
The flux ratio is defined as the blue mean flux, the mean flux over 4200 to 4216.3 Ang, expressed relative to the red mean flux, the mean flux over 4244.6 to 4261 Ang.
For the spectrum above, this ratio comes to 0.97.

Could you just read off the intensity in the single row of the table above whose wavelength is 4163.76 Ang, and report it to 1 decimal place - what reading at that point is 11.6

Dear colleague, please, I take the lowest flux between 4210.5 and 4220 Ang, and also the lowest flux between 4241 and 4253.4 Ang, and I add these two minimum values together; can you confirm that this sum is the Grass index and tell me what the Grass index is 21.1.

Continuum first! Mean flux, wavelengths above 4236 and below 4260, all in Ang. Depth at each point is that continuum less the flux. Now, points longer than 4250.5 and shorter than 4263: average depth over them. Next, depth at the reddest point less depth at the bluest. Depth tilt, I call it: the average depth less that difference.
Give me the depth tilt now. 0.32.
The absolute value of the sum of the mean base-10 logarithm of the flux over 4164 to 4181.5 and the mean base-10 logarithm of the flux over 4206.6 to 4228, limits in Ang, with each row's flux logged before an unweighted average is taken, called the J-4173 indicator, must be 2.113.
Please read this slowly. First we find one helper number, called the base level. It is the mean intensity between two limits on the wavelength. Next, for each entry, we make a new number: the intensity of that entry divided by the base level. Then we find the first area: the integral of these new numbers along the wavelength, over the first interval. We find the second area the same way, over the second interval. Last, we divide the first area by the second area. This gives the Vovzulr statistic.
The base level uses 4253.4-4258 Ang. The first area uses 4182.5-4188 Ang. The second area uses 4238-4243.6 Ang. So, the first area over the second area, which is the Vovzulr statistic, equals 0.99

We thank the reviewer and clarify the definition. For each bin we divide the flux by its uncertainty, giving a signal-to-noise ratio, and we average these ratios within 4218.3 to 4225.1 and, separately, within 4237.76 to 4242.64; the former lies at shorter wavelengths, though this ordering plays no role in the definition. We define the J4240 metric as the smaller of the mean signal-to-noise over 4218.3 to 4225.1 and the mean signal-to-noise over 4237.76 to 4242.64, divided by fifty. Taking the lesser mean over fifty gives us 0.324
